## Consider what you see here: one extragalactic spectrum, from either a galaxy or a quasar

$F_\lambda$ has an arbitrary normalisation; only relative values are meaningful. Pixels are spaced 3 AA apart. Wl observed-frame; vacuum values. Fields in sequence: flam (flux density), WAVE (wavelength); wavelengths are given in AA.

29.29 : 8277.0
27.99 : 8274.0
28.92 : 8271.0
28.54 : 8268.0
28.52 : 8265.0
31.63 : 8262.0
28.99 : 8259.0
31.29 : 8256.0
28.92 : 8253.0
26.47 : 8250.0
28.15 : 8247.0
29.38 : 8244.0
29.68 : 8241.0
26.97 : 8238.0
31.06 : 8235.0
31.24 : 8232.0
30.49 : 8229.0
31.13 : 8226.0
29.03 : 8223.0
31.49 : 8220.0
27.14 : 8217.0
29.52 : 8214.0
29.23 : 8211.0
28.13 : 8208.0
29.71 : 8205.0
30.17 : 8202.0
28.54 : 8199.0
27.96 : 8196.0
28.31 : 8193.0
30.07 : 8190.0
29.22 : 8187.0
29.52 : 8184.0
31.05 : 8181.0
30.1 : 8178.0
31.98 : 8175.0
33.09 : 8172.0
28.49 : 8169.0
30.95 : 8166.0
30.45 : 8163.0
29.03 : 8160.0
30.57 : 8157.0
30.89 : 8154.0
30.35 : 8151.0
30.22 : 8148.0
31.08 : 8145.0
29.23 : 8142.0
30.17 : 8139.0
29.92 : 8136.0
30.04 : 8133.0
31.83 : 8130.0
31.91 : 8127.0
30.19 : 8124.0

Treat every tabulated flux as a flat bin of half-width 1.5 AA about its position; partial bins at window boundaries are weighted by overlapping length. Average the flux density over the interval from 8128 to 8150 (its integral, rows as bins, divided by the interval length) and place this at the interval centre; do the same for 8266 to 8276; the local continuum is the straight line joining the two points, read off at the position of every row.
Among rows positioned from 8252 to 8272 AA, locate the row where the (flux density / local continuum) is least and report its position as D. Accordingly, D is 8265.0 AA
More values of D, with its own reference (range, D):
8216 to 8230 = 8217.0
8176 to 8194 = 8193.0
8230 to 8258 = 8250.0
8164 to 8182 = 8169.0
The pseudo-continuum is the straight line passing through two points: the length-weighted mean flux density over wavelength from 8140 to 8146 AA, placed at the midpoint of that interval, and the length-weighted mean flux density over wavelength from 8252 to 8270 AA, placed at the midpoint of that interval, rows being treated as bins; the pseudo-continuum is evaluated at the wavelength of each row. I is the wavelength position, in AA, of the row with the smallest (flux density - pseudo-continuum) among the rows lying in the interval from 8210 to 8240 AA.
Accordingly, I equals 8238.0 AA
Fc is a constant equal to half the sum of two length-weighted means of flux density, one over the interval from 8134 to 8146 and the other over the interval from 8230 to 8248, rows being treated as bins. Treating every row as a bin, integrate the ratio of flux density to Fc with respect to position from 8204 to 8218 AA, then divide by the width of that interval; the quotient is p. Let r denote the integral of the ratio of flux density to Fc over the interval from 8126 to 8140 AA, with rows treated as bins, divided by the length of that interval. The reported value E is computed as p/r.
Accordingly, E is 0.94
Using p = 0.97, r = 1.03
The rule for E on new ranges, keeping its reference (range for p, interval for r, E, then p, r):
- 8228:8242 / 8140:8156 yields 0.98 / 1.00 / 1.02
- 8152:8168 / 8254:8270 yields 1.02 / 1.02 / 1.00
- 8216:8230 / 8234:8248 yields 1.03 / 1.01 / 0.97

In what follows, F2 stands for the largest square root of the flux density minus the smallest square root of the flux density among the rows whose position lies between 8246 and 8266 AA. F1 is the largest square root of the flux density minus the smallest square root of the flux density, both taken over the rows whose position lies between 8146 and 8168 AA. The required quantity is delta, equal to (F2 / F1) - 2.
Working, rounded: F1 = 0.18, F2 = 0.48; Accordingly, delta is 0.7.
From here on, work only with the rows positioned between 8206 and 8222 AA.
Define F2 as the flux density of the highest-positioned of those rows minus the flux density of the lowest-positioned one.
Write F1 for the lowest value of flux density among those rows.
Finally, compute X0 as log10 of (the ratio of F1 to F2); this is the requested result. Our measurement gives 0.91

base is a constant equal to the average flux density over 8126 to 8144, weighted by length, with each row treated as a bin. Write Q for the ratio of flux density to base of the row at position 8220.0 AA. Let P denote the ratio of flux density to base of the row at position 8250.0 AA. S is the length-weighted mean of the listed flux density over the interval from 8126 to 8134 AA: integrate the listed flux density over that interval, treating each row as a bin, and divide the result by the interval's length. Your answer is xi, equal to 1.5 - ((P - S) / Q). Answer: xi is 31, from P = 0.87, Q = 1.03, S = 31.3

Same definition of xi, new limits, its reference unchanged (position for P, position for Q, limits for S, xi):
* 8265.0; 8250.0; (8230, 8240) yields 35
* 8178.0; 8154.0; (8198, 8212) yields 29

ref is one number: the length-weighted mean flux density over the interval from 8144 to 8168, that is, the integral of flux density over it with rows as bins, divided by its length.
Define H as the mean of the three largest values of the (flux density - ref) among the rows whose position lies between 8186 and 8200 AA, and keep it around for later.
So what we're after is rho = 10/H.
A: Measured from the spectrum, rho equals -9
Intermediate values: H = -1.1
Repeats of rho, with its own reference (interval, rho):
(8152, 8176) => 6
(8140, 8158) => 22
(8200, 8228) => 18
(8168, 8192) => 6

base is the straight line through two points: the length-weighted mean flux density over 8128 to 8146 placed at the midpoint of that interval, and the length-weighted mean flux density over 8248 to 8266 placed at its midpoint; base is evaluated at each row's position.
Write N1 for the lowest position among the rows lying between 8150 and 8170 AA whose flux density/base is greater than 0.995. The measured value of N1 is 8151.0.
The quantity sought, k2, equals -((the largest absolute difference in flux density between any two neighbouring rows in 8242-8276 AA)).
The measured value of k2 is -3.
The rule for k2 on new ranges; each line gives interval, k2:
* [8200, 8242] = -4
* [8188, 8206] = -2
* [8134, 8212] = -5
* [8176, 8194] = -2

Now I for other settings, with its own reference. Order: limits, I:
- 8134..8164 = 8160.0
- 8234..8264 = 8250.0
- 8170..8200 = 8196.0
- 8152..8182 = 8169.0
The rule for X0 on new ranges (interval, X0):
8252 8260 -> 2.62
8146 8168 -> 1.60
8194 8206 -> 1.20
